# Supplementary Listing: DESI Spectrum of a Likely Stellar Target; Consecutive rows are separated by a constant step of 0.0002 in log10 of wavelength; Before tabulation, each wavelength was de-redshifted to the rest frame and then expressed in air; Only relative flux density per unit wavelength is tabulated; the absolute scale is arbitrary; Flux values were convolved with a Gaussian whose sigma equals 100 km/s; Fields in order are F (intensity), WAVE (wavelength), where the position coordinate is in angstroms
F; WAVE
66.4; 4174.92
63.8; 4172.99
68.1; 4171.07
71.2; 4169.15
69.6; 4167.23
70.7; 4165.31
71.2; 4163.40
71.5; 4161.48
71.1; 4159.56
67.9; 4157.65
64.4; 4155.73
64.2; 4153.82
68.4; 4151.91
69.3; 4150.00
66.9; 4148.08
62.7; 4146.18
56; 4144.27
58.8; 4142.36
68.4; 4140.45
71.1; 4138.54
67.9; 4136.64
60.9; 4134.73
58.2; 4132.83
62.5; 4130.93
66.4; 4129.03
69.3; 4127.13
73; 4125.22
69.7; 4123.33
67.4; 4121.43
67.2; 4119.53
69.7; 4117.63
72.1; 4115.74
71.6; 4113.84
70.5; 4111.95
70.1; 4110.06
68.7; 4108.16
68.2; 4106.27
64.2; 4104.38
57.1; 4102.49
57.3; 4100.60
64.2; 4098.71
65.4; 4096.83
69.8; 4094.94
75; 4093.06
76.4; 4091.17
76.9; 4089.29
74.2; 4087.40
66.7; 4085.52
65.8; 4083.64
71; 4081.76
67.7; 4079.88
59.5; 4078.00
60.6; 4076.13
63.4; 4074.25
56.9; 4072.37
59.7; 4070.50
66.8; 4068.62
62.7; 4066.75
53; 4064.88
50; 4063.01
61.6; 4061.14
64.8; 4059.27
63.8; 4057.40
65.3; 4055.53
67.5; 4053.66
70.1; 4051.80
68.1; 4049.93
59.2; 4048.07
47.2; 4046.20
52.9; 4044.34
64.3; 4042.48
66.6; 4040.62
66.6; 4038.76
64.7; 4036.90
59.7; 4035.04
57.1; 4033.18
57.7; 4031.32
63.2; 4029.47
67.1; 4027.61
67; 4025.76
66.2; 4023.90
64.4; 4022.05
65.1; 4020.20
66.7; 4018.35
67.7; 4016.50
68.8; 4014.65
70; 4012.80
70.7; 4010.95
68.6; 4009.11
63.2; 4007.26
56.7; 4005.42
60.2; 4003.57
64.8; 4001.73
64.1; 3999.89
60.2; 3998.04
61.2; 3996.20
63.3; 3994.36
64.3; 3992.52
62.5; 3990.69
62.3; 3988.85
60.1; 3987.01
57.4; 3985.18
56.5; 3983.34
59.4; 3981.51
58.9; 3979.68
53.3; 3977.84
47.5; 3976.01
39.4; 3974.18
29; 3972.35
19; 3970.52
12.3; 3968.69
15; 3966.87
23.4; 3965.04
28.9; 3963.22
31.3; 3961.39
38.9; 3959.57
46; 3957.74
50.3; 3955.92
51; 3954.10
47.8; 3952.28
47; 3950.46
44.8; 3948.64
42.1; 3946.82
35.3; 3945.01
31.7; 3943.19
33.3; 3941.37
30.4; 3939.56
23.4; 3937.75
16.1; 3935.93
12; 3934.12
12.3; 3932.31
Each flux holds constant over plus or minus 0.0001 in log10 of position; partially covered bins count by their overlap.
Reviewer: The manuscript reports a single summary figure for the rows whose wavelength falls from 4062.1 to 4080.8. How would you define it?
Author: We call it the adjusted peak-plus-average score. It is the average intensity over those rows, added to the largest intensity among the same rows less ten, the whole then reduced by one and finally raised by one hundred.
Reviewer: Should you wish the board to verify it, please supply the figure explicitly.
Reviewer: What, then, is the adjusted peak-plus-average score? 217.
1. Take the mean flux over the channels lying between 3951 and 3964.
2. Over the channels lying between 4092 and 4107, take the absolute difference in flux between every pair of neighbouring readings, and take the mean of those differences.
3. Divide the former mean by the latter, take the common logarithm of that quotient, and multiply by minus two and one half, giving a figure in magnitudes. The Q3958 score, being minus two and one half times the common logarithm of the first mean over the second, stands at -2.5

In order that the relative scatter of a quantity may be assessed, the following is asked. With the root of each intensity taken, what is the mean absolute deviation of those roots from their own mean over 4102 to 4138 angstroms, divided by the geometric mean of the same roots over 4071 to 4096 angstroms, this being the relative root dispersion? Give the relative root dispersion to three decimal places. 0.026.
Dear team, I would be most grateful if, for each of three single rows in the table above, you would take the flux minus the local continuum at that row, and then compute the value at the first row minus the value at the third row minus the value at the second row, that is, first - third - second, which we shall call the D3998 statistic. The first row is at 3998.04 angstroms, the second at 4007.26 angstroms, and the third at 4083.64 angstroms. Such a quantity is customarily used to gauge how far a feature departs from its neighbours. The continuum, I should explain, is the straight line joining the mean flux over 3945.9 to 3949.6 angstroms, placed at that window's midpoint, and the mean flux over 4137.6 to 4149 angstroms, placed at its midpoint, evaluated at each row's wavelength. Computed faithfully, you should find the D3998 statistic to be -10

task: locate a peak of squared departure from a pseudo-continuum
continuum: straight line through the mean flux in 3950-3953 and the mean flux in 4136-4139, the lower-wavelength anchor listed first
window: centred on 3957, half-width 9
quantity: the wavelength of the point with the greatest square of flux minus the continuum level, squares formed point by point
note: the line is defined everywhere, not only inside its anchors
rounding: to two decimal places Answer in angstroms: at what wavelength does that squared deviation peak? 3965.04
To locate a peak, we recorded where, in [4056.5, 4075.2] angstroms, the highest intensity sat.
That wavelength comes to 4068.62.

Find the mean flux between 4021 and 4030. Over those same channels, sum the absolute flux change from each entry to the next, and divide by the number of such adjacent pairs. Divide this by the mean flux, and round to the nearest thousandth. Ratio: 0.025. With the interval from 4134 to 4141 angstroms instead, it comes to 0.064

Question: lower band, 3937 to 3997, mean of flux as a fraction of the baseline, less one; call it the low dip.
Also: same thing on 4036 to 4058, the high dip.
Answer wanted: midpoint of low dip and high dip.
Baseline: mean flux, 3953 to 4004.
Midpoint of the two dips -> 0.11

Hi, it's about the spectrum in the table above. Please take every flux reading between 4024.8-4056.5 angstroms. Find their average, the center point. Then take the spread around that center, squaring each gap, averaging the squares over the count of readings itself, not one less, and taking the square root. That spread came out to 6.0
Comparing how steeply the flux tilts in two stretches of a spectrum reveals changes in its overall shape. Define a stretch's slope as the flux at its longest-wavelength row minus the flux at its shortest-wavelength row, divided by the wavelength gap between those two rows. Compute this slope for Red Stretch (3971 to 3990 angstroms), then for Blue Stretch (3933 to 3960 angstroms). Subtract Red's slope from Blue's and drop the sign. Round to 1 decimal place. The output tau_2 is 1.0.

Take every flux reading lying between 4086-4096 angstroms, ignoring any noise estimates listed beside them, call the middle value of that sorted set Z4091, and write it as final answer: 75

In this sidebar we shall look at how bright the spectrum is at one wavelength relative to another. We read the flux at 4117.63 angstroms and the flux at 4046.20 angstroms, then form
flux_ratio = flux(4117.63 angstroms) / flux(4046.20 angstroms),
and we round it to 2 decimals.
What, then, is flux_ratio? 1.48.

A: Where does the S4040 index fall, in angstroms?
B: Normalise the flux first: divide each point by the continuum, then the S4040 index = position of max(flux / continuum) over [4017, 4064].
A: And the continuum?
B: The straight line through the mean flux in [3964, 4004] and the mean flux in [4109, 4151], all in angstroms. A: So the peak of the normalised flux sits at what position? 4018.35 angstroms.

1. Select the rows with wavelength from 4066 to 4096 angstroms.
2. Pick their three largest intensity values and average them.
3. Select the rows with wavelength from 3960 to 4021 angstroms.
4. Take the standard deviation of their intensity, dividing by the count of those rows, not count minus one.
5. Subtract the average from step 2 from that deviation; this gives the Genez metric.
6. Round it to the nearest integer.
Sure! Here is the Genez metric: -59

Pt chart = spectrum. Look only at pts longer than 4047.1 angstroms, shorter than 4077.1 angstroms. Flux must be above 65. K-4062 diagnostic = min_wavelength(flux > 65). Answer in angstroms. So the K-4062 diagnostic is 4049.93 angstroms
